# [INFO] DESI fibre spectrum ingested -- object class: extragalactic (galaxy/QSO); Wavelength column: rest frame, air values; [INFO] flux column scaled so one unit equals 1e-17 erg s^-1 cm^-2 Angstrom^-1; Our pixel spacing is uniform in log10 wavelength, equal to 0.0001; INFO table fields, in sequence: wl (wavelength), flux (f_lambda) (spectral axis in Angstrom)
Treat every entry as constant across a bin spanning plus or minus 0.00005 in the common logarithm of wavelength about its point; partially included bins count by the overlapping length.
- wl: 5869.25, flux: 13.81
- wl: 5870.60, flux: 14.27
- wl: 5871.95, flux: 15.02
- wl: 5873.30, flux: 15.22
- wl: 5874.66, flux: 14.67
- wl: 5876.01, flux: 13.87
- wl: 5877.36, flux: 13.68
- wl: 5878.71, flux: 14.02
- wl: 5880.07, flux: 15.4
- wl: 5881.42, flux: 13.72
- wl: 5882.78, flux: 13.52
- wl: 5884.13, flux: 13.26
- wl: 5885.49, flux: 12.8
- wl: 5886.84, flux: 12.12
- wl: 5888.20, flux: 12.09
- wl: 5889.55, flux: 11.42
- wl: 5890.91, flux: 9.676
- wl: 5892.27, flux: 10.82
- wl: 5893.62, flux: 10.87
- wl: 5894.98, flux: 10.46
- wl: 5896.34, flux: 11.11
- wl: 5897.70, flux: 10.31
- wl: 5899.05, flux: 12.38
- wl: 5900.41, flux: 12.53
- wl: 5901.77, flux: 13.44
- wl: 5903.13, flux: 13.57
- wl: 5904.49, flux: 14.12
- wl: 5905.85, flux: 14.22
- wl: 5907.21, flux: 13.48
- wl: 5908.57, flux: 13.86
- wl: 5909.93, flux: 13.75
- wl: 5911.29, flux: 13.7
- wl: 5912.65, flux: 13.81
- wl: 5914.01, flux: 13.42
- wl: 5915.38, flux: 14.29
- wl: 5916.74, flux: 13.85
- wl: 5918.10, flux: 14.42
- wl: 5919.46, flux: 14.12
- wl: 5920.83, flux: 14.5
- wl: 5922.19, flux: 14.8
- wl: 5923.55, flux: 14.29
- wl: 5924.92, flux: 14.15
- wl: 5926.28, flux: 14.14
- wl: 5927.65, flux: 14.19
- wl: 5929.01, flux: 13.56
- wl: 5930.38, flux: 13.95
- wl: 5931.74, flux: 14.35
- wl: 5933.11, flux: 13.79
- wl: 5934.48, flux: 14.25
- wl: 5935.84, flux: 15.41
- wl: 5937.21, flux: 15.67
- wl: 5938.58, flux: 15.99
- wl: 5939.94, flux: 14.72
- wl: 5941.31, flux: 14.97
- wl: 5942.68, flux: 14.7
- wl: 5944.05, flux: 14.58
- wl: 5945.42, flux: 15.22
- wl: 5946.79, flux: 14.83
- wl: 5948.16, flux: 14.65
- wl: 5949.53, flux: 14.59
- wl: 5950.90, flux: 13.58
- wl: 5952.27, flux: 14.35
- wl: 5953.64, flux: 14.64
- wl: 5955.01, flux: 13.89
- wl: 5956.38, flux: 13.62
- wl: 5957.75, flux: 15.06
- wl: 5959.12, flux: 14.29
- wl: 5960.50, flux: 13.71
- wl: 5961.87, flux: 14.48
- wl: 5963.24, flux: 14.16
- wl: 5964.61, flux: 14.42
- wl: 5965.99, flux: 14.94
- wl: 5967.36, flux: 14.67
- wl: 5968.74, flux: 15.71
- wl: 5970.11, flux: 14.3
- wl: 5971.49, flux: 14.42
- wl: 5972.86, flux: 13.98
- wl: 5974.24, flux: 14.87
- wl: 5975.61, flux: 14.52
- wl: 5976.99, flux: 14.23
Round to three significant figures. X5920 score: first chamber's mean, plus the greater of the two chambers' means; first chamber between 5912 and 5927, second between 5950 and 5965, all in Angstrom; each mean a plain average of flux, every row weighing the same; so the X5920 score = 28.4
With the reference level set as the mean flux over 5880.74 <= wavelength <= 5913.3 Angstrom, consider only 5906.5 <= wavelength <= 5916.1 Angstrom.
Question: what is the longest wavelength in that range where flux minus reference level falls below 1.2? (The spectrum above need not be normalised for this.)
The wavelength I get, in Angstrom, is 5914.01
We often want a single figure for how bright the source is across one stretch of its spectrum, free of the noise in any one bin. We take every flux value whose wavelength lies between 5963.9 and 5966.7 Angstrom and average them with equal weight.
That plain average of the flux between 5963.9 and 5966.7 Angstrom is 14.68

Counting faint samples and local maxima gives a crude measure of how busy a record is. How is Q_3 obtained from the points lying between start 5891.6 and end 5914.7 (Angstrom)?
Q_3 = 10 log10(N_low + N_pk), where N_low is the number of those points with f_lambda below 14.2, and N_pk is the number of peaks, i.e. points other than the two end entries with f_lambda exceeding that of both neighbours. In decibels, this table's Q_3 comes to 13.2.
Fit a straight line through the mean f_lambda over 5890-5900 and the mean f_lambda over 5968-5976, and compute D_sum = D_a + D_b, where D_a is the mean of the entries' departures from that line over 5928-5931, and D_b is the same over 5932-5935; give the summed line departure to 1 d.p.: 2.5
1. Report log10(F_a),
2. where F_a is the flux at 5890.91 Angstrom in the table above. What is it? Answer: 0.986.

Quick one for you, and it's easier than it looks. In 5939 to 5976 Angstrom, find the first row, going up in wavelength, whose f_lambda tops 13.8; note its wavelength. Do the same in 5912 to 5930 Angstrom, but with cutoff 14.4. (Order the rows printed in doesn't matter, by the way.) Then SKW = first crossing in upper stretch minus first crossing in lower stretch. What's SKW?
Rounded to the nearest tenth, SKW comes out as 21.8 Angstrom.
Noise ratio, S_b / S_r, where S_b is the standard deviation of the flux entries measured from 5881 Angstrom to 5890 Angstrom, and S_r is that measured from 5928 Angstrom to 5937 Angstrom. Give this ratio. 1.3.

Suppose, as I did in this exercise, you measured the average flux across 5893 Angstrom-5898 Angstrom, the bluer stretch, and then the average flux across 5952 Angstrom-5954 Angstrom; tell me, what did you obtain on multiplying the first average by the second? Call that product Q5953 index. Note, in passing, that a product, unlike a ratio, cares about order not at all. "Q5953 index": 155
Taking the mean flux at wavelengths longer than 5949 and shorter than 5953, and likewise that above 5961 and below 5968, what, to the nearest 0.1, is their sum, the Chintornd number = 28.7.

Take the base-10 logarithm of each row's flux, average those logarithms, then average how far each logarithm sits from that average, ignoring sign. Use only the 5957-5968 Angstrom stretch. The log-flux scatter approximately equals 0.010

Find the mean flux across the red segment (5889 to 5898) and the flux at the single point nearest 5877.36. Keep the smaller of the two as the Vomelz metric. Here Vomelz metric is 10.7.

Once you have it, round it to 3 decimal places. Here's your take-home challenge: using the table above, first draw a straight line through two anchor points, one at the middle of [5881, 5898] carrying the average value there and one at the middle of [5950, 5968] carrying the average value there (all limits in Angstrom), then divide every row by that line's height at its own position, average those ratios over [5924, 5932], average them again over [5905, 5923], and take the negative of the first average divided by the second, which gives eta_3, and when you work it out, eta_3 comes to -0.962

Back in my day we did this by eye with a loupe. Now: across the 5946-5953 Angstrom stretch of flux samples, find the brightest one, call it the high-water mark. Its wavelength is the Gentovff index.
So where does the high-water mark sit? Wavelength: 5946.79 Angstrom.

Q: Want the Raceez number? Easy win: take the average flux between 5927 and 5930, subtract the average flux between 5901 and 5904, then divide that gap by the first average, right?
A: 0.027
